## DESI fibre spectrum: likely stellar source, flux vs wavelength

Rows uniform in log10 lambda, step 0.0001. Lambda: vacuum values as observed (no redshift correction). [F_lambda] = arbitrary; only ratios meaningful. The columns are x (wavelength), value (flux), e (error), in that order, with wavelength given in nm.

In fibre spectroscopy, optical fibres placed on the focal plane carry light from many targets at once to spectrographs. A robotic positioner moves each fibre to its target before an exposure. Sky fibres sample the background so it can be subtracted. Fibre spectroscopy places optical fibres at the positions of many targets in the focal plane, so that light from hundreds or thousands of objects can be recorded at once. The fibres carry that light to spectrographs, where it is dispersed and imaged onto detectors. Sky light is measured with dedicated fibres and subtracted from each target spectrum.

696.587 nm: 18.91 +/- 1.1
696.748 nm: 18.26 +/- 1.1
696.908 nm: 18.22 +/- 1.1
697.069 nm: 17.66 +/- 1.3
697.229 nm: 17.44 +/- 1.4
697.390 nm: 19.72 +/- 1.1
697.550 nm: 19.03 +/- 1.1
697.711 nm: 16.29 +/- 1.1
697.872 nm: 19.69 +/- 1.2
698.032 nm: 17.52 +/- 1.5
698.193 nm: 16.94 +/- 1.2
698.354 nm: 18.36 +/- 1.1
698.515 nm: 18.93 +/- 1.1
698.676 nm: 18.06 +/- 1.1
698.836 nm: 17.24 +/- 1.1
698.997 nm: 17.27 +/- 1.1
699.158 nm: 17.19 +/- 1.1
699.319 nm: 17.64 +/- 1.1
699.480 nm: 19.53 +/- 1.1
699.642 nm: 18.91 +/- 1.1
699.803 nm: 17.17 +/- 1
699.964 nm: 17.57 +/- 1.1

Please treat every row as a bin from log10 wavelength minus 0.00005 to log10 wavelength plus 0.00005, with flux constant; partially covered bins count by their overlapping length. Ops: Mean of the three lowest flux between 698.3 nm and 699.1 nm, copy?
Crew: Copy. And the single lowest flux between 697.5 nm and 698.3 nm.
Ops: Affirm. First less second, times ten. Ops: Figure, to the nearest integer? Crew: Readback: 12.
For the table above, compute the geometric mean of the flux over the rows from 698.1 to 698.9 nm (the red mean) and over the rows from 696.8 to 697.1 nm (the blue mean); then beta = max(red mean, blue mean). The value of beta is 17.94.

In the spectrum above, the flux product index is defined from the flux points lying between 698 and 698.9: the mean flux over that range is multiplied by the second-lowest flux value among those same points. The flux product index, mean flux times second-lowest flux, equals 308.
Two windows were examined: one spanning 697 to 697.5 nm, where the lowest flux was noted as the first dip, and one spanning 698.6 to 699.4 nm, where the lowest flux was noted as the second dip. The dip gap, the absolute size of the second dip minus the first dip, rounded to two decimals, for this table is 0.25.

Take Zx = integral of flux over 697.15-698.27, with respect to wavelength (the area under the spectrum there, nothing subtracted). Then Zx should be 20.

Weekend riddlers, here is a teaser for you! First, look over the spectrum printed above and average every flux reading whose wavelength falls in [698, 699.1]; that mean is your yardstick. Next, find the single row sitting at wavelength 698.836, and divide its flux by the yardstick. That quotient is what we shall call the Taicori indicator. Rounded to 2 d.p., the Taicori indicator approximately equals 0.97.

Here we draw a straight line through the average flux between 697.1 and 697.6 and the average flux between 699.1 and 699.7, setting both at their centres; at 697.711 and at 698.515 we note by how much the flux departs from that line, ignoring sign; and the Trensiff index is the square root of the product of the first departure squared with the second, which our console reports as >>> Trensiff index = 1.6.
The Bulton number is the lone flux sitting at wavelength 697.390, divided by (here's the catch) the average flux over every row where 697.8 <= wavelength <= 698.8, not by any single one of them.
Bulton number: 1.08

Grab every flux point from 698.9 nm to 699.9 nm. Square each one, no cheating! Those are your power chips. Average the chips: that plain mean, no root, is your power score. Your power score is 323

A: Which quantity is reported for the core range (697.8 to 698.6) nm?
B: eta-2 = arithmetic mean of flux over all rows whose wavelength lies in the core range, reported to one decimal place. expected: 18.3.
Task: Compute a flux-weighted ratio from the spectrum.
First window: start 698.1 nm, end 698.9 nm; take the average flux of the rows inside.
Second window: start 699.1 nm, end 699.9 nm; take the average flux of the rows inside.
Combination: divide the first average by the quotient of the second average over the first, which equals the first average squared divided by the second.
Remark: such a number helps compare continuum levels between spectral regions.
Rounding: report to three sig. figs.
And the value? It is 17.7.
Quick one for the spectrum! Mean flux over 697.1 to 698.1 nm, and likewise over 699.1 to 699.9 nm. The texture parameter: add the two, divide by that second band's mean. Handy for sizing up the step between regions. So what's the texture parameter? 2.01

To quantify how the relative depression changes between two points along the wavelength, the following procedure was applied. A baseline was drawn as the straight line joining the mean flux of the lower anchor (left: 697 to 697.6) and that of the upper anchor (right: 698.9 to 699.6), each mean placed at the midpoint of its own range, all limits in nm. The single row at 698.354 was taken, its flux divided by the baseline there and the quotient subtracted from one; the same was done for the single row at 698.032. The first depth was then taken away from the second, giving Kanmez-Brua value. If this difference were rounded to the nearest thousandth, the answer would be 0.051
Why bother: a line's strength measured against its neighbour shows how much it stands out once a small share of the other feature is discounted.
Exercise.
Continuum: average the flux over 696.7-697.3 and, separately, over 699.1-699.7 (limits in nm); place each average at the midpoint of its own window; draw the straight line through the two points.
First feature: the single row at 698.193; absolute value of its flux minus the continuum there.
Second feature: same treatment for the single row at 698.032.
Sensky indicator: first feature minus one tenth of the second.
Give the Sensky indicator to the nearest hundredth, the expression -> 1.11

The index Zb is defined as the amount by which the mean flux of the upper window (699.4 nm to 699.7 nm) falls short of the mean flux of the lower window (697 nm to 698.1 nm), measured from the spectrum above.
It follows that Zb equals -1.0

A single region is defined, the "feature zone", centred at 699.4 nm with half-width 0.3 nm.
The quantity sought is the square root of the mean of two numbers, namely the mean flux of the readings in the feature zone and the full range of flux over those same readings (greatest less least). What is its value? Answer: 3.21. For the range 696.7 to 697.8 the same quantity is 3.28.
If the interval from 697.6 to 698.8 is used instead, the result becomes 3.27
